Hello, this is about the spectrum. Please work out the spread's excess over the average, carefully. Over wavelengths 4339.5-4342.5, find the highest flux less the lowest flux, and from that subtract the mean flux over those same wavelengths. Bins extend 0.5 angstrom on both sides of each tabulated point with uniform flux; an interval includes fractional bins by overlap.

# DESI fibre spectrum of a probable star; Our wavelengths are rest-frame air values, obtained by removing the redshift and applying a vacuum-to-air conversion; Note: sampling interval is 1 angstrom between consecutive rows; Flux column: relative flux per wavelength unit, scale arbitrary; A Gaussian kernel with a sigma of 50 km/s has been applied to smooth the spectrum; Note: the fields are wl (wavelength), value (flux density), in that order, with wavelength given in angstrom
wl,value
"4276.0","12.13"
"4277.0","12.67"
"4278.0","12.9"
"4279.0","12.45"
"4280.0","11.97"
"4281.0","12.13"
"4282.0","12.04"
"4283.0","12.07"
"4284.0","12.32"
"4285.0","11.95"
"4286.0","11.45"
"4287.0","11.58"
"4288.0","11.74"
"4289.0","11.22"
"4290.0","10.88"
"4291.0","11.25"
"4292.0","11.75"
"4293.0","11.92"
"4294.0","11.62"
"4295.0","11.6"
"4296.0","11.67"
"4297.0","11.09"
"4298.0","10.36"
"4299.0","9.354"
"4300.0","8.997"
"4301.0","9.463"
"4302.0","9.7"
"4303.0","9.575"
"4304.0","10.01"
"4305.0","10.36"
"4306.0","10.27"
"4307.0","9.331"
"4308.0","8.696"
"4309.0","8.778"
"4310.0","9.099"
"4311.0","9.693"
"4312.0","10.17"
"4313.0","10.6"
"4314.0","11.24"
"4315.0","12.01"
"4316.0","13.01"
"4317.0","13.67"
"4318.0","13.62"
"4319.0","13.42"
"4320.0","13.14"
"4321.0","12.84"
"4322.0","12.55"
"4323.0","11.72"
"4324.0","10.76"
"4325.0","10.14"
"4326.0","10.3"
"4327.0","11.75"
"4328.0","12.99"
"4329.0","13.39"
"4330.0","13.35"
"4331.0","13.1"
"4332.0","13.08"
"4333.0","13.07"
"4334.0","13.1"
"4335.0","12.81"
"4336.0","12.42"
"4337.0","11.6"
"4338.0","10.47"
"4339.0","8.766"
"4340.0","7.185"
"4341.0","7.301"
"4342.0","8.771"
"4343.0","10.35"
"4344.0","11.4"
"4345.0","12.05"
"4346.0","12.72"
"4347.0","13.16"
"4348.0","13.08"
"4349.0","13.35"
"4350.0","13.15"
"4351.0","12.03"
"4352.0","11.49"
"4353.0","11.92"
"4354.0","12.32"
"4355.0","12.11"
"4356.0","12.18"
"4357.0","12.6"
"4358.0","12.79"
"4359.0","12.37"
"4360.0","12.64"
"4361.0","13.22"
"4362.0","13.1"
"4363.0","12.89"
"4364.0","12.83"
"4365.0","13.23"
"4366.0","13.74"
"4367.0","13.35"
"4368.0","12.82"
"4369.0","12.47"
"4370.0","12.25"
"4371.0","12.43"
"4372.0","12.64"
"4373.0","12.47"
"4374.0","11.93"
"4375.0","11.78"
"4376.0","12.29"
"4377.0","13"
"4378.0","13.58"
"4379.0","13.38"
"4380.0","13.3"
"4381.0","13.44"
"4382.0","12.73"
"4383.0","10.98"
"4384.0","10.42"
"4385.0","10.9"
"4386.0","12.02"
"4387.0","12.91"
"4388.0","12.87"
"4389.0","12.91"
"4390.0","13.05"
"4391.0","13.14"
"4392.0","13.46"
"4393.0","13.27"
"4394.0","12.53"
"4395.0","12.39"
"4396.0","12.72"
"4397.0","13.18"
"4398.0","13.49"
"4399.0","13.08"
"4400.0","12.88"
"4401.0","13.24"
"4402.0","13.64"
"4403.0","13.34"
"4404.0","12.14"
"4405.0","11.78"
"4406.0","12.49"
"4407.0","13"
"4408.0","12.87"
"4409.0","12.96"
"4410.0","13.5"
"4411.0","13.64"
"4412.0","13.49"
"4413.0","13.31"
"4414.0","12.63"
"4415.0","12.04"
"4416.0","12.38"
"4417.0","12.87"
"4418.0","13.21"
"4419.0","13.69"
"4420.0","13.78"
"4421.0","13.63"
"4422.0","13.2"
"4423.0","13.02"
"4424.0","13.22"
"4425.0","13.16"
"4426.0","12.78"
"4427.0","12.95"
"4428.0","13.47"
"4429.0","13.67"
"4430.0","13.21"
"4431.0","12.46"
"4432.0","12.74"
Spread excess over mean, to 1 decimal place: -6.2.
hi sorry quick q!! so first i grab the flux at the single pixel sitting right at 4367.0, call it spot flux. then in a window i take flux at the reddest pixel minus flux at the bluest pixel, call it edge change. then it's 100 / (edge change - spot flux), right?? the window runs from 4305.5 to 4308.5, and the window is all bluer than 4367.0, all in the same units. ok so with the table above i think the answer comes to -6.7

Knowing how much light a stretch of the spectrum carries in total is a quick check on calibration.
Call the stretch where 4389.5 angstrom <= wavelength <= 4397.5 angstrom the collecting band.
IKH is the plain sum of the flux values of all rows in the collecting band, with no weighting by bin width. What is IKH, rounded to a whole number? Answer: 104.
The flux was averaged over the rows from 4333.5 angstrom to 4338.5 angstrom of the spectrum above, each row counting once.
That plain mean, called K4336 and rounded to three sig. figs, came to 12.1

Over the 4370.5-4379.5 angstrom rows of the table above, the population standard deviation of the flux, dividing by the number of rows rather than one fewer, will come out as 0.58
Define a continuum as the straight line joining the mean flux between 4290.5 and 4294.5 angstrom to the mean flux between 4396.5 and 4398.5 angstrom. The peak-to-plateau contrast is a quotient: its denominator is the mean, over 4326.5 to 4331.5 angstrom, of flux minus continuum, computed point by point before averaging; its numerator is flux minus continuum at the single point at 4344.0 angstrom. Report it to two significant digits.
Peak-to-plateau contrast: -1.5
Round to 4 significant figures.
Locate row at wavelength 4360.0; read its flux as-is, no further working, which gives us 12.64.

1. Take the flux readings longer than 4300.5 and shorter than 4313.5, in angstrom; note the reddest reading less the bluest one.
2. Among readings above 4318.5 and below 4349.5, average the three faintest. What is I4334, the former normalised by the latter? 0.15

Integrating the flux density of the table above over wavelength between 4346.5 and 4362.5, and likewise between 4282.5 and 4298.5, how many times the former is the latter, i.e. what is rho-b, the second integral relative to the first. 0.915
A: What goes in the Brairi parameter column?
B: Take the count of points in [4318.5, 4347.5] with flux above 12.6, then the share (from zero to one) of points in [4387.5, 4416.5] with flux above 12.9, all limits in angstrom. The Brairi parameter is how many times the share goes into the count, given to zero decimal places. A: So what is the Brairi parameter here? 22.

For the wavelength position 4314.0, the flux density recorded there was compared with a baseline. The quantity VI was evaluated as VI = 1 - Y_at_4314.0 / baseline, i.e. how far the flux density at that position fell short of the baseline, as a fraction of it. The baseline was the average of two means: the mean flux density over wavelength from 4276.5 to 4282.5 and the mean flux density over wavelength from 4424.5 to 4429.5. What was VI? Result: 0.12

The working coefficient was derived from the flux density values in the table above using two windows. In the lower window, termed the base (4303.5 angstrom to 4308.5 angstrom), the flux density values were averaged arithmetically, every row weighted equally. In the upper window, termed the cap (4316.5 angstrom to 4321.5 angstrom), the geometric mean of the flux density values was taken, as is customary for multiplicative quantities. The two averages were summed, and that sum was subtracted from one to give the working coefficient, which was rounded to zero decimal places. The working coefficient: -22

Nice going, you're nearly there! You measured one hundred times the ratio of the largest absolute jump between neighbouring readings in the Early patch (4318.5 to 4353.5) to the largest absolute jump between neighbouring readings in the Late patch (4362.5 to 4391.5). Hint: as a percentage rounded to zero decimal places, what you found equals 97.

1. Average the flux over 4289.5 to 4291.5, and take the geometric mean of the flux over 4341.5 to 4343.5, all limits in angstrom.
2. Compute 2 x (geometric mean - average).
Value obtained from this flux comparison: -3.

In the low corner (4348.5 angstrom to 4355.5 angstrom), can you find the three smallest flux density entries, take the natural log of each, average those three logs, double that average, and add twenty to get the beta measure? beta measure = 24.94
